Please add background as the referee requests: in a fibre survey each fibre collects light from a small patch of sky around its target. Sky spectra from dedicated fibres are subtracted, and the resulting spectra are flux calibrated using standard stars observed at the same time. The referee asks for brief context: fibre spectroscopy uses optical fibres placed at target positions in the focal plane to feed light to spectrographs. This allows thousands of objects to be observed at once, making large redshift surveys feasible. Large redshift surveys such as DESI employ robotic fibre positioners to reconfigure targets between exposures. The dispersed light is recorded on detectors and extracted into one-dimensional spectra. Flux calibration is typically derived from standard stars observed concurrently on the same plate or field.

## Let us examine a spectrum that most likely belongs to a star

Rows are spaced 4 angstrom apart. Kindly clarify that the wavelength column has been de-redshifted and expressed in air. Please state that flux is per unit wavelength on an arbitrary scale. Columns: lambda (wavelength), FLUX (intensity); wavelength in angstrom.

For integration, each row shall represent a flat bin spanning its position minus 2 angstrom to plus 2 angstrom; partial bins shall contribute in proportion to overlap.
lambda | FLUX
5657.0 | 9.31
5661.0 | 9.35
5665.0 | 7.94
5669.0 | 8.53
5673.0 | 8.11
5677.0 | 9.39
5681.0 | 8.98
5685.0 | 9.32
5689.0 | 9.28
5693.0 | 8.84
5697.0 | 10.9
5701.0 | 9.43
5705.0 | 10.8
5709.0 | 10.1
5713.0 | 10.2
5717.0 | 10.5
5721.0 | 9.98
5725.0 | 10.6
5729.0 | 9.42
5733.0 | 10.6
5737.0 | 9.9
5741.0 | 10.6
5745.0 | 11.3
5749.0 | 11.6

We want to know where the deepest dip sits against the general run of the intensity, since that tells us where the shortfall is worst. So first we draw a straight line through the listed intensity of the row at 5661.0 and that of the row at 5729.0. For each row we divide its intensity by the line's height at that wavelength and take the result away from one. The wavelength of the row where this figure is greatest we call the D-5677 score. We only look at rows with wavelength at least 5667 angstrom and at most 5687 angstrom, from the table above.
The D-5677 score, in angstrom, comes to 5673.0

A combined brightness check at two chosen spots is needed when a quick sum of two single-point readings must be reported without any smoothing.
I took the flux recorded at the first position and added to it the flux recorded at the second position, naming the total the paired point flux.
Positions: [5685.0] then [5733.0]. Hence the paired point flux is 19.9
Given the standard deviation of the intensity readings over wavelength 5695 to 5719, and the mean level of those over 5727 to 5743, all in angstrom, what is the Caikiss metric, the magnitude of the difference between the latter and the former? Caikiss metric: 9.6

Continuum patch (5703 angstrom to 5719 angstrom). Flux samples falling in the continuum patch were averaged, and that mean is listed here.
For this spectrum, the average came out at 10.4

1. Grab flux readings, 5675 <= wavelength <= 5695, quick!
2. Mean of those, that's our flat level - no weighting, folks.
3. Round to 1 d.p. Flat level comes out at 9.2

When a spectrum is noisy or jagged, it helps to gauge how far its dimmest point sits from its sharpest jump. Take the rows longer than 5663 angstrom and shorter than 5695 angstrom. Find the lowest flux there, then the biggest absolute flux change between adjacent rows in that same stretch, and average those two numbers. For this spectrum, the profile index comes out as 4.61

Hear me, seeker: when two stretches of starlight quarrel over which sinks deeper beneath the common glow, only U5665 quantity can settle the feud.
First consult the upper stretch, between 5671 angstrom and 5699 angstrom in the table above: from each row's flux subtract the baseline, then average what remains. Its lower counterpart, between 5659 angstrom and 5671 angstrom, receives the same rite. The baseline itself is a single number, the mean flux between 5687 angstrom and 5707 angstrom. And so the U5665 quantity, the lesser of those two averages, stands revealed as -1.2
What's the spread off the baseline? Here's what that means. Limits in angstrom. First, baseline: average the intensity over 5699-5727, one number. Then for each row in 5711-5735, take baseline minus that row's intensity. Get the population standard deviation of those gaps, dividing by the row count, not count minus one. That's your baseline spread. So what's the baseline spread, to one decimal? 0.4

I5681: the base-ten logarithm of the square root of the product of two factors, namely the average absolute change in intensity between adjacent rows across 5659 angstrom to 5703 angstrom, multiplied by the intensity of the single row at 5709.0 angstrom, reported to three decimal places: 0.466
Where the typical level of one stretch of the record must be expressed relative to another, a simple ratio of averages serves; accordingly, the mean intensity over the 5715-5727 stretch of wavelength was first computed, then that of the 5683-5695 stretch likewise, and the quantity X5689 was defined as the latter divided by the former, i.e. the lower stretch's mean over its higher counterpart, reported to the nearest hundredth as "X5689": 0.88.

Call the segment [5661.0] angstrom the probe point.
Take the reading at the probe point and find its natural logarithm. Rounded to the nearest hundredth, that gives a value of 2.24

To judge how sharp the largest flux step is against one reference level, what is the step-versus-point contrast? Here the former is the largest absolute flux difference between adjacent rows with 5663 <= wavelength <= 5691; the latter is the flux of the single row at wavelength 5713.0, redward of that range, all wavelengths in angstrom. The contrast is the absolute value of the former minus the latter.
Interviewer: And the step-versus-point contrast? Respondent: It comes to 8.9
